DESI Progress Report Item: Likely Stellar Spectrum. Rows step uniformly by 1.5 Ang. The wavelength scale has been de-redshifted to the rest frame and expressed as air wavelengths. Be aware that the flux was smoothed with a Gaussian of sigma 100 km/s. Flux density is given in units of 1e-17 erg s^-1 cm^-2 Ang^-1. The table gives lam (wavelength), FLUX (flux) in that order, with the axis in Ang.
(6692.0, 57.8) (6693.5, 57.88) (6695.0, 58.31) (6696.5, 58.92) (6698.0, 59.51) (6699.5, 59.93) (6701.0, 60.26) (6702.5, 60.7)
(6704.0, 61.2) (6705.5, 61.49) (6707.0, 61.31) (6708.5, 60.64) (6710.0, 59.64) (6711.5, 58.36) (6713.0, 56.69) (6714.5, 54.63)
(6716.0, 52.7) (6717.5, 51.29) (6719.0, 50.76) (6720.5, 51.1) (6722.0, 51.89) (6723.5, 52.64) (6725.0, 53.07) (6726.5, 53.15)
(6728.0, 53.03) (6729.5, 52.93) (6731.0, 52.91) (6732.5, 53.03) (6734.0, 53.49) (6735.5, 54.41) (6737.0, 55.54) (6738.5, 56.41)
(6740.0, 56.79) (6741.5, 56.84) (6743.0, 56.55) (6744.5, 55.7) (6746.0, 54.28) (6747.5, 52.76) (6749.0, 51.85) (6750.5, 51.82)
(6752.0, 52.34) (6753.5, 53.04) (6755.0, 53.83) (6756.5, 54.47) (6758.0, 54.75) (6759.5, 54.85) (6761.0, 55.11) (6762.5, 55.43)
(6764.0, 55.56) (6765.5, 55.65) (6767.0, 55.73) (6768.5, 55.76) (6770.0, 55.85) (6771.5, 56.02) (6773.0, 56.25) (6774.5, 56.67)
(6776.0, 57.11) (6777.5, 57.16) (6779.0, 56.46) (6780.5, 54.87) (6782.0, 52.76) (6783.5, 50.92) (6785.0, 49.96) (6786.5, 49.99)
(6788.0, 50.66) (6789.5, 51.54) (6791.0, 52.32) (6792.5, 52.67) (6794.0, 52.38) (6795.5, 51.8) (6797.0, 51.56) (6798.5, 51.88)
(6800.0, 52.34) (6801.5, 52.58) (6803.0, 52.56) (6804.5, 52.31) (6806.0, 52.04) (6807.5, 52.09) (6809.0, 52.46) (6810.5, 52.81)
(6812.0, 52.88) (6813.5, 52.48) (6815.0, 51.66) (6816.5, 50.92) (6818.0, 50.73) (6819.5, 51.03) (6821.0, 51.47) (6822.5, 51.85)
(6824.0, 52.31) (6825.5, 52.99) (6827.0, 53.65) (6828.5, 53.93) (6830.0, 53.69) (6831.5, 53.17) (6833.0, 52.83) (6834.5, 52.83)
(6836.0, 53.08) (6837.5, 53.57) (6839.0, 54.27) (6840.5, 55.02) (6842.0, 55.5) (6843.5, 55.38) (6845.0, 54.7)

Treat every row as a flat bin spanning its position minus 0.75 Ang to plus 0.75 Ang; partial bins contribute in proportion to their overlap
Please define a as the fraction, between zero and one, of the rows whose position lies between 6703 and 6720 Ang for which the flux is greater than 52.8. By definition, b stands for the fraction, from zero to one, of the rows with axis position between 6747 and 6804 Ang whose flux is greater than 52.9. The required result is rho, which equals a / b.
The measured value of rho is 1.5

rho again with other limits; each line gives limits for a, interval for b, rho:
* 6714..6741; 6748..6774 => 0.8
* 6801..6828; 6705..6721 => 0.3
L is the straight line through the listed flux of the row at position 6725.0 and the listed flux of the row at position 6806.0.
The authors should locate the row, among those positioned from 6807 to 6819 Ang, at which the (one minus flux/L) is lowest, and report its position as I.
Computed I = 6812.0 Ang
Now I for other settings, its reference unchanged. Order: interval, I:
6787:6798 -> 6792.5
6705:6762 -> 6705.5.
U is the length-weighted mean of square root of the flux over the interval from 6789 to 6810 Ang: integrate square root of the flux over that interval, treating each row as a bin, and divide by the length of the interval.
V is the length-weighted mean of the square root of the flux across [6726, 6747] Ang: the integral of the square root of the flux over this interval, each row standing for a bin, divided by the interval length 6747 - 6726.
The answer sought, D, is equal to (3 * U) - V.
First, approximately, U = 7.22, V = 7.39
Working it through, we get 14.3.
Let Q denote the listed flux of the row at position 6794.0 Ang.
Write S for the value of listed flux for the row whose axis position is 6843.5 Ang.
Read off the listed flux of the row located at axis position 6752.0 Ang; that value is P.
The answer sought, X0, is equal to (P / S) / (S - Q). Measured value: 0.3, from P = 52.34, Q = 52.38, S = 55.38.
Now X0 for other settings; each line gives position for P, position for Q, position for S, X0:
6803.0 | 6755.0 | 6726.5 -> -1.5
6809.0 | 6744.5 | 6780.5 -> -1.2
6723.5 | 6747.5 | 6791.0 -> -2.3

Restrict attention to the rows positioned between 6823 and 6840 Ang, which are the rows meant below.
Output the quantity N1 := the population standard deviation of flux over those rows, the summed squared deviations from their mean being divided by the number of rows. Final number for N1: 0.5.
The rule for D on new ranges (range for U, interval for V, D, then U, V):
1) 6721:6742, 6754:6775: 14.6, 7.34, 7.44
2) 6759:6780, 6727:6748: 15.1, 7.48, 7.39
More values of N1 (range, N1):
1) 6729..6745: 1.6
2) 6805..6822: 0.7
